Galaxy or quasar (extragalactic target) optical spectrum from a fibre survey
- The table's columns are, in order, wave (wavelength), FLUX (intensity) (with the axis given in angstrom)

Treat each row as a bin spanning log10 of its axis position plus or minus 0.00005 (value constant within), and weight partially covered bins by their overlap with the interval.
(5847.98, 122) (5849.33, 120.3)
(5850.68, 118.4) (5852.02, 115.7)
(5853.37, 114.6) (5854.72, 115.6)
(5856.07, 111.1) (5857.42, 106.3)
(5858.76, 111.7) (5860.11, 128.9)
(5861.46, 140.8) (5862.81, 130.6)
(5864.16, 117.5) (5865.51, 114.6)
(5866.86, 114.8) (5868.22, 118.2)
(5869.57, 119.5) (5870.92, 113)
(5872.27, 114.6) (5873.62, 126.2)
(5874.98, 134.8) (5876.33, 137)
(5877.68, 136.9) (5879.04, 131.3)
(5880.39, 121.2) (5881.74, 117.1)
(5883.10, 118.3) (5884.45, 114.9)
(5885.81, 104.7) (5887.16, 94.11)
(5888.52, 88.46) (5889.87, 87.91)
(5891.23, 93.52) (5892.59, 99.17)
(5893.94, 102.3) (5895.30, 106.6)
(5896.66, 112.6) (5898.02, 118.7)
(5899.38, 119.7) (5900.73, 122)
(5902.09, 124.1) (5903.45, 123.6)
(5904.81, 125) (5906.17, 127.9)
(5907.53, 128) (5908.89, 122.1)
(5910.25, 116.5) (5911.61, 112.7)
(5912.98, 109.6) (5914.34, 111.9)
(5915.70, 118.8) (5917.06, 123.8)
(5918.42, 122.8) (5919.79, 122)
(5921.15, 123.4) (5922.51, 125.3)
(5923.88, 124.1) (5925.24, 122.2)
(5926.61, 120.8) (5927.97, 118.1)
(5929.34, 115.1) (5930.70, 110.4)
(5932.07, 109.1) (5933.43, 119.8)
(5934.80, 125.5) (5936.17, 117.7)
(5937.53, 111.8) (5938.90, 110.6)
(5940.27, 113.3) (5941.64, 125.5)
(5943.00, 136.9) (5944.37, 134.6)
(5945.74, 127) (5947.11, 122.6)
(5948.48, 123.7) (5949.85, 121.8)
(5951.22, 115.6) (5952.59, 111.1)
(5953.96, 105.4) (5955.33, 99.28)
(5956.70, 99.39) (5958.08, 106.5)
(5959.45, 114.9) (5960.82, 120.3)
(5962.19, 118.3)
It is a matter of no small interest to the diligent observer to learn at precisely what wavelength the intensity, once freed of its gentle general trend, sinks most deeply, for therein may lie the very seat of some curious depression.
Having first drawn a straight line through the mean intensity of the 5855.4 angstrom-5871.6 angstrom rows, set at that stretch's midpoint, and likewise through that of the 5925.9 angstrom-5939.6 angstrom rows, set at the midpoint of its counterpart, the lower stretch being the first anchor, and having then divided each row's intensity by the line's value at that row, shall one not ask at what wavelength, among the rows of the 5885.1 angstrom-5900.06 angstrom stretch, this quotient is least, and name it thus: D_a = 5889.87 angstrom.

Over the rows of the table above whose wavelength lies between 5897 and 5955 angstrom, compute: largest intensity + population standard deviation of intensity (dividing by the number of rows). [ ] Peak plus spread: 144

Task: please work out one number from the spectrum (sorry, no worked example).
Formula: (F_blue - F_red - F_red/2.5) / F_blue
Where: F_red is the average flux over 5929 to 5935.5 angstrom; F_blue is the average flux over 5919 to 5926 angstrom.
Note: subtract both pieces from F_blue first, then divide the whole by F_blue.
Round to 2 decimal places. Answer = -0.32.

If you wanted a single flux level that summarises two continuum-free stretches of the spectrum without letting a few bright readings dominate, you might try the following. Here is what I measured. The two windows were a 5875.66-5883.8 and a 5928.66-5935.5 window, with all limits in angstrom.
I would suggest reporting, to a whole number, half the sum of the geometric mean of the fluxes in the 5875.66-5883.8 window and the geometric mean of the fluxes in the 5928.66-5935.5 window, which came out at 121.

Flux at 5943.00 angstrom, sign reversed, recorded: -137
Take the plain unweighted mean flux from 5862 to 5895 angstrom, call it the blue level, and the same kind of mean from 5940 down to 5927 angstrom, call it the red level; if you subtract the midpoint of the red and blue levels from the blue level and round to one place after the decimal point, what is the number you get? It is -0.4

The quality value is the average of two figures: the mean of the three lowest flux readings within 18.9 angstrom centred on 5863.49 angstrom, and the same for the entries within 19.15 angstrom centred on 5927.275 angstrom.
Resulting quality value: 110.6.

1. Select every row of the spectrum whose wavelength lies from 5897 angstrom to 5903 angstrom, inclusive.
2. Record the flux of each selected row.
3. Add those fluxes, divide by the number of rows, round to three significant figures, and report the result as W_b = 121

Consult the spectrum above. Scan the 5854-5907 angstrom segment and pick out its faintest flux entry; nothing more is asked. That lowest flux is 87.91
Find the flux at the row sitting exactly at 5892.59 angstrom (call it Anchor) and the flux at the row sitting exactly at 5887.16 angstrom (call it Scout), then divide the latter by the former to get 0.95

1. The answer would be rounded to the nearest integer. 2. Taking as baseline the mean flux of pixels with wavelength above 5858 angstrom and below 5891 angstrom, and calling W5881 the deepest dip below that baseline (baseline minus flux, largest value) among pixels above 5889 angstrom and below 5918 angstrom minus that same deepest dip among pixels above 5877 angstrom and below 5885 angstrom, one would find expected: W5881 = 27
